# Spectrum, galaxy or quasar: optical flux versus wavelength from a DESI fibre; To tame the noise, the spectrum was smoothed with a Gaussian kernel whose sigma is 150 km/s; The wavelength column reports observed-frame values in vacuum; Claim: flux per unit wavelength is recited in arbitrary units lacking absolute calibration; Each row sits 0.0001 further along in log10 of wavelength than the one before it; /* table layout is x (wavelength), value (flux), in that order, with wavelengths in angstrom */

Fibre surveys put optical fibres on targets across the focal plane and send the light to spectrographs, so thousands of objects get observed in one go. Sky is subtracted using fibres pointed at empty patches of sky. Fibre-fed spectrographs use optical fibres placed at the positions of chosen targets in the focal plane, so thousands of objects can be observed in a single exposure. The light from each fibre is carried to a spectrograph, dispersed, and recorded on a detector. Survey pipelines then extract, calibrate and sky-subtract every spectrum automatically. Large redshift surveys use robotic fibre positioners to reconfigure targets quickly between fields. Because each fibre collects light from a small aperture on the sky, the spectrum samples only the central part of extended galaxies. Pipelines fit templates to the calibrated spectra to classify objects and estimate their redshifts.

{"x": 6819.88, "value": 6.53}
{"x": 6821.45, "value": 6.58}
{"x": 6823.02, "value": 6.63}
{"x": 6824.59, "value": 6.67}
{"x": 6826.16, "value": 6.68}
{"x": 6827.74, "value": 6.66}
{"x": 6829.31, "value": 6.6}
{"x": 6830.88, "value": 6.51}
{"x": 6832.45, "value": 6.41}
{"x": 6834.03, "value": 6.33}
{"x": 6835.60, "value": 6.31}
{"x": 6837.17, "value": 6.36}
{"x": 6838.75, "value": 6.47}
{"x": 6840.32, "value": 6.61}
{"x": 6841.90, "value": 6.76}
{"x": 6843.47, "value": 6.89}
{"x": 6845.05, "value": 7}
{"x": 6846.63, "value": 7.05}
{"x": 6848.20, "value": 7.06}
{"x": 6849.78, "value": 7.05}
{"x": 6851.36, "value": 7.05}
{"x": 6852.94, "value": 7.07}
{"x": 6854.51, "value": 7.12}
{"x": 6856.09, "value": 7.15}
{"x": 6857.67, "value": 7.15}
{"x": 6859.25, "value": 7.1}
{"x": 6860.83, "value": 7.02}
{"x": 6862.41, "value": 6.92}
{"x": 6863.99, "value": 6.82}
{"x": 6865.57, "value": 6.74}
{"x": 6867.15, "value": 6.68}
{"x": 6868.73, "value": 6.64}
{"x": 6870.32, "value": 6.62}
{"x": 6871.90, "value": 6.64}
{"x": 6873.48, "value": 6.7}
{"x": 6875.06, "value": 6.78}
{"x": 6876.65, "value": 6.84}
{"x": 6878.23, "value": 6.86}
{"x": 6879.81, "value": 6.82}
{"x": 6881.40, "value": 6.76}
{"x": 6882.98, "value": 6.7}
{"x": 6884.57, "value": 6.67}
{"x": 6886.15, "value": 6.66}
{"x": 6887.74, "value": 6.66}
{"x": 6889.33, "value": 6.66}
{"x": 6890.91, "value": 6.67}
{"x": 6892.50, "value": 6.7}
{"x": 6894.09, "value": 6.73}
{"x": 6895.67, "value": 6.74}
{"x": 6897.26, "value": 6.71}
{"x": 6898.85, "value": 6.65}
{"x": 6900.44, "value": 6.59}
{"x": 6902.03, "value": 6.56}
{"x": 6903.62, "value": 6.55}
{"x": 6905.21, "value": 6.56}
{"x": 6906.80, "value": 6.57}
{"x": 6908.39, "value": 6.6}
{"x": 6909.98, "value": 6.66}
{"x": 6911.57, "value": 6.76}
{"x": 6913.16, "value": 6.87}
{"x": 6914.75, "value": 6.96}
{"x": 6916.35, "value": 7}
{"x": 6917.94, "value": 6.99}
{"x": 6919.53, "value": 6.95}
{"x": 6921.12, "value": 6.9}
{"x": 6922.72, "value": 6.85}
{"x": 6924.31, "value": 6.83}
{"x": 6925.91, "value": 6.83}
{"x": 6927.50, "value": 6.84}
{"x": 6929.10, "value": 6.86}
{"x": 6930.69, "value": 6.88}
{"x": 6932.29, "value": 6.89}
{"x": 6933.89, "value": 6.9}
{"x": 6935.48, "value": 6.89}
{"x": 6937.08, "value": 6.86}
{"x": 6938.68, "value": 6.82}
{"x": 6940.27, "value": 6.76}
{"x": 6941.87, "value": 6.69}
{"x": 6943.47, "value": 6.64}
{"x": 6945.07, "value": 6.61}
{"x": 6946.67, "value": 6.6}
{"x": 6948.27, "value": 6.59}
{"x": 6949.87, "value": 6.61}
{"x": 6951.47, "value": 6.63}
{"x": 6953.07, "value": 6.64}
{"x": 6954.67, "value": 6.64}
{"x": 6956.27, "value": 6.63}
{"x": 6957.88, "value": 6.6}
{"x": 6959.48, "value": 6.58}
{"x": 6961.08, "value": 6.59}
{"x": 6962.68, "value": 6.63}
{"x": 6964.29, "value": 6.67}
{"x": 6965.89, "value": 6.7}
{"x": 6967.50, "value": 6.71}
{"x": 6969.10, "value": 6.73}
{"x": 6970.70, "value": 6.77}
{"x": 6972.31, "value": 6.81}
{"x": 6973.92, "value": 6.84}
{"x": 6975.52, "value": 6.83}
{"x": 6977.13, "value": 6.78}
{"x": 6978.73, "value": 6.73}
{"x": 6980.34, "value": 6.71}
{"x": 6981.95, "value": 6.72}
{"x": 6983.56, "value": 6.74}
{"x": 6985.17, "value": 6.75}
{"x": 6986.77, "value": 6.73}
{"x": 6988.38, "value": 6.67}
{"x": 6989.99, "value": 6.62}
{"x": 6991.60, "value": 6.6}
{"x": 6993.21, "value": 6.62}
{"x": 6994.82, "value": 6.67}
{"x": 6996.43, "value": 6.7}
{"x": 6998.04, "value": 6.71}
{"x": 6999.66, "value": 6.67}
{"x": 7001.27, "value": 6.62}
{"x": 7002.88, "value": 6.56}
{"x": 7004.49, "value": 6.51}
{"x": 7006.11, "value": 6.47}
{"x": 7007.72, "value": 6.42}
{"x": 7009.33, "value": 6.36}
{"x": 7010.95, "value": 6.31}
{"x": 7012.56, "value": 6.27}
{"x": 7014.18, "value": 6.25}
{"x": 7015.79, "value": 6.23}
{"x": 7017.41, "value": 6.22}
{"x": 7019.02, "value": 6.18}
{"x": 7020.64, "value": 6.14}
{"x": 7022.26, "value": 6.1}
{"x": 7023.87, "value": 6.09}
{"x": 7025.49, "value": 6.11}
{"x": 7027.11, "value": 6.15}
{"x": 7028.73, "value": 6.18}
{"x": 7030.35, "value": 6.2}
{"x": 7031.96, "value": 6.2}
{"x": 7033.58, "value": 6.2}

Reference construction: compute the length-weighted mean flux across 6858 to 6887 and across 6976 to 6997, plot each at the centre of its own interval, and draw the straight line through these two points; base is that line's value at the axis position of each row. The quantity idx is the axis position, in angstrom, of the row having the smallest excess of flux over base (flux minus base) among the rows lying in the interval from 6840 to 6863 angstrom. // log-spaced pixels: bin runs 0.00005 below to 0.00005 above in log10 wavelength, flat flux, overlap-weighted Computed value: 6840.32 angstrom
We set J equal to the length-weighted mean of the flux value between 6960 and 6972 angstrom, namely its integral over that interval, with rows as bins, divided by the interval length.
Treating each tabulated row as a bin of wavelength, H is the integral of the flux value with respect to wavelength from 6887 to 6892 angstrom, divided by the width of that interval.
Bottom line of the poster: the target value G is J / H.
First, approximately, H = 6.66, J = 6.69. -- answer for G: 1.00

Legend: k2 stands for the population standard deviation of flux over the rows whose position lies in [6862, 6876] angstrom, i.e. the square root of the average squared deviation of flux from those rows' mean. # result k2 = 0.093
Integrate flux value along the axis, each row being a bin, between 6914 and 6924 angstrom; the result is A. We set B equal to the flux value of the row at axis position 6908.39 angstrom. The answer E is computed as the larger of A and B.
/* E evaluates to 69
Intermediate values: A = 69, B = 6.6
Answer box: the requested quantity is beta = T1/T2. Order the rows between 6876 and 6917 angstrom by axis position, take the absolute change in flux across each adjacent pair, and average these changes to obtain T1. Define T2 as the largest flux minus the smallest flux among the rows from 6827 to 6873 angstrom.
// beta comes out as 0.04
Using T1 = 0.038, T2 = 0.84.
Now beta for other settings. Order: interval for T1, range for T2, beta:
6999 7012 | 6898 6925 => 0.11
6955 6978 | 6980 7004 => 0.15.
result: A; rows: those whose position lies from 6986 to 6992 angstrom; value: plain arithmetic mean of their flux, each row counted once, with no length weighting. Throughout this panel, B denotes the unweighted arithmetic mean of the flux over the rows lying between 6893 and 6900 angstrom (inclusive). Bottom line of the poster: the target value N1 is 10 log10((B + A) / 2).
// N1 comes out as 8.25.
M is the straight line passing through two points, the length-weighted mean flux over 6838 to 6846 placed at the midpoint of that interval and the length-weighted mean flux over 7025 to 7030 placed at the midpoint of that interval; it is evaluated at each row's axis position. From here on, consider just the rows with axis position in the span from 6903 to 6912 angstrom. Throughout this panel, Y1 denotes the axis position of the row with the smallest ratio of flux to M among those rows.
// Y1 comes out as 6903.62 angstrom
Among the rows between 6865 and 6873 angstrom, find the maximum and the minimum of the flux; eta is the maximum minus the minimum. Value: 0.12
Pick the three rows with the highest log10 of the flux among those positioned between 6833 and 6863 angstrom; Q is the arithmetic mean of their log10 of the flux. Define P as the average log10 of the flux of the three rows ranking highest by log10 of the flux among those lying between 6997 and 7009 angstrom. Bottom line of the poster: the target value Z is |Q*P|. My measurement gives 0.703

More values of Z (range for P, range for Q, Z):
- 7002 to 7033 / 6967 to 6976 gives 0.679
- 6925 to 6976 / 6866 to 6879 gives 0.699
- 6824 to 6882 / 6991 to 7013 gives 0.705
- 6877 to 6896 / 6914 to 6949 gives 0.703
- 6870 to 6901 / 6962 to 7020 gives 0.697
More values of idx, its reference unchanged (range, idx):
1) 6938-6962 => 6959.48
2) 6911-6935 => 6911.57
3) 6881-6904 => 6903.62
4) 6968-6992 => 6991.60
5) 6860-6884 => 6870.32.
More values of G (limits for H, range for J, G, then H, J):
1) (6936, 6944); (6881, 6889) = 0.99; 6.76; 6.68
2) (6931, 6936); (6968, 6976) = 0.99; 6.89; 6.80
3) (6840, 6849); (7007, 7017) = 0.91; 6.91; 6.30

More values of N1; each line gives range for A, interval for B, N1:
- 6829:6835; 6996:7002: 8.17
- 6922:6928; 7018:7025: 8.12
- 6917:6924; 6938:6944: 8.34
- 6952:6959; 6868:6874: 8.22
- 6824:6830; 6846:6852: 8.36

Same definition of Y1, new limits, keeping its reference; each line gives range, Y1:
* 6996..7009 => 7007.72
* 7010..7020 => 7019.02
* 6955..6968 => 6959.48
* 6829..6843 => 6835.60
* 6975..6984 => 6980.34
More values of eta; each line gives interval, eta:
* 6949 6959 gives 0.04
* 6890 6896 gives 0.07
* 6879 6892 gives 0.16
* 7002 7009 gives 0.14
